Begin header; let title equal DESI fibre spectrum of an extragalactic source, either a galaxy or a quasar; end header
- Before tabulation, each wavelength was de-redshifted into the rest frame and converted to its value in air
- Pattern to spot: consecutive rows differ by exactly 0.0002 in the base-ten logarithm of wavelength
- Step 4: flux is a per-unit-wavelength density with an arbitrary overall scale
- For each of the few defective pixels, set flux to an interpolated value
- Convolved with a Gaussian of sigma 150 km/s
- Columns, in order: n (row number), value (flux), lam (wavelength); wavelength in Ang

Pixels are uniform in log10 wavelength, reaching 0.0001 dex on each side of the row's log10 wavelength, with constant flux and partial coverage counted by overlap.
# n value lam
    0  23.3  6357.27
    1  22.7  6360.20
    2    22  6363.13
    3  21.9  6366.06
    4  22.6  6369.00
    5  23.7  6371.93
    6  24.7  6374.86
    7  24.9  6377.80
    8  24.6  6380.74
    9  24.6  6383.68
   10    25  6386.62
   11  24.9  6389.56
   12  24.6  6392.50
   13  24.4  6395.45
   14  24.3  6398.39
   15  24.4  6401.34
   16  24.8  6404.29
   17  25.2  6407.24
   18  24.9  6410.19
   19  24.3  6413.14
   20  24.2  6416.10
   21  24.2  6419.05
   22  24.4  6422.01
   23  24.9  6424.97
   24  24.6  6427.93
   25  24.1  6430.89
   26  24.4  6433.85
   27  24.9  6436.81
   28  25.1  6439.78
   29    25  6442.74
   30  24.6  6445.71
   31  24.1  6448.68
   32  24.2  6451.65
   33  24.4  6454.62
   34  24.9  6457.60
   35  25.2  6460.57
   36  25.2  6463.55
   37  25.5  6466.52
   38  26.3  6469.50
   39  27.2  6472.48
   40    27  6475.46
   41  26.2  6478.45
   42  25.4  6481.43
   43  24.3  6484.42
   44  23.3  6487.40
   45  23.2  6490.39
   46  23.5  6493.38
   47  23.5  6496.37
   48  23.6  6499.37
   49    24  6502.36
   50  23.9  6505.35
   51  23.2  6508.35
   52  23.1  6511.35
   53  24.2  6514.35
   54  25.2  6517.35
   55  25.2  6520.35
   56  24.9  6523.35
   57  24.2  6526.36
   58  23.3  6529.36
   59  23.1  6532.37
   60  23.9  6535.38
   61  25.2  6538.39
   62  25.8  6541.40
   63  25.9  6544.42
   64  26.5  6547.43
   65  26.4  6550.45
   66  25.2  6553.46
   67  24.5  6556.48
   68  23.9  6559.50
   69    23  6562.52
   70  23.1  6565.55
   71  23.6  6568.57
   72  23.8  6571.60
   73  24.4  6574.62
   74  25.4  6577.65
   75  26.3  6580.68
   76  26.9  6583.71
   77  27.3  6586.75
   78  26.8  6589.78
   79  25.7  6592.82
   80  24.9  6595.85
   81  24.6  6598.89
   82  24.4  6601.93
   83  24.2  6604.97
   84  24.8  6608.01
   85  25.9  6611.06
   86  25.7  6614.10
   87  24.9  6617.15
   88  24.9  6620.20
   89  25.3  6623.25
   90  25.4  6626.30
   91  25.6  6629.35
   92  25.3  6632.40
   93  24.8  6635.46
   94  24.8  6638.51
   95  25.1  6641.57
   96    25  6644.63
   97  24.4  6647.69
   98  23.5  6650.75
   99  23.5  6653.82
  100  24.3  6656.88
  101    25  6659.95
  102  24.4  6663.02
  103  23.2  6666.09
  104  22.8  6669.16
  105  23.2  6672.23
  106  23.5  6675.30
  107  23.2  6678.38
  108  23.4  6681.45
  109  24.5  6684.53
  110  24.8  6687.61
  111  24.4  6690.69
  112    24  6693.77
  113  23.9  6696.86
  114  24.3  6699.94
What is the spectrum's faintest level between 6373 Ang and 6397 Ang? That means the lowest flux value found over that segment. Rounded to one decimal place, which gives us 24.4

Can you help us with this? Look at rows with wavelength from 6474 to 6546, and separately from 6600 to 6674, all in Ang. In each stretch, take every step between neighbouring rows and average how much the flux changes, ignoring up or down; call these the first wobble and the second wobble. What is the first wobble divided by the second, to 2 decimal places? 1.20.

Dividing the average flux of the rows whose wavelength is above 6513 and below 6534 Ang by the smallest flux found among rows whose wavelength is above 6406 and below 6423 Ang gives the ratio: 1.00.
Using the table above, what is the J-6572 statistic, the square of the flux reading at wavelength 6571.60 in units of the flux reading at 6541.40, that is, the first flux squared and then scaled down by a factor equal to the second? 22.0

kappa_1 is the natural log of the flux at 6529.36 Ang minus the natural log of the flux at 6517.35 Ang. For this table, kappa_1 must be -0.08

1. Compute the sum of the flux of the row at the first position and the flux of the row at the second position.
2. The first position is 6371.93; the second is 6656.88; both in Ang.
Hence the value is 48.0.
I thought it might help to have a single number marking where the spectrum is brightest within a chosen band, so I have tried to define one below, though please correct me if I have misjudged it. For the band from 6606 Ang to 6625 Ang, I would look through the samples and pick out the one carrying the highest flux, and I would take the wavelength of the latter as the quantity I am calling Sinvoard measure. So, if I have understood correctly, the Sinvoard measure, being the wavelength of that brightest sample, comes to 6611.06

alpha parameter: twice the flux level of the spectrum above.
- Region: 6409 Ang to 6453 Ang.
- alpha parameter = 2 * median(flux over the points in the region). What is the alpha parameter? 48.8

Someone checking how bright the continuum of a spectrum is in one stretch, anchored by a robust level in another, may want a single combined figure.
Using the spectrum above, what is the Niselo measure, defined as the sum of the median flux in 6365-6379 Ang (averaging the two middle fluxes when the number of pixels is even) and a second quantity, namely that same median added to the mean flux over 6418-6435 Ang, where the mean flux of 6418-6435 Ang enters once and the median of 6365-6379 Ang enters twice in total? 71.8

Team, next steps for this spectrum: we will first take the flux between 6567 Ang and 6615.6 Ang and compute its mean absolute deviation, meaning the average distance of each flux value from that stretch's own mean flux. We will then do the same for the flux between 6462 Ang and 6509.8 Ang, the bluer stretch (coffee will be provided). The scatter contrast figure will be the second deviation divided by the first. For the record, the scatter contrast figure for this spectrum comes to 1.3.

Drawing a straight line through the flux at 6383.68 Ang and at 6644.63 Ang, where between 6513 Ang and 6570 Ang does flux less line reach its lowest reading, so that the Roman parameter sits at 6562.52 Ang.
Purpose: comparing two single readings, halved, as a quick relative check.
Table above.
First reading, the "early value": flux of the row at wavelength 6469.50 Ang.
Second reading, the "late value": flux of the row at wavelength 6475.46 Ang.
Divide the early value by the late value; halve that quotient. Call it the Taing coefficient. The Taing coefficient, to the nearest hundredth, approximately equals 0.49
